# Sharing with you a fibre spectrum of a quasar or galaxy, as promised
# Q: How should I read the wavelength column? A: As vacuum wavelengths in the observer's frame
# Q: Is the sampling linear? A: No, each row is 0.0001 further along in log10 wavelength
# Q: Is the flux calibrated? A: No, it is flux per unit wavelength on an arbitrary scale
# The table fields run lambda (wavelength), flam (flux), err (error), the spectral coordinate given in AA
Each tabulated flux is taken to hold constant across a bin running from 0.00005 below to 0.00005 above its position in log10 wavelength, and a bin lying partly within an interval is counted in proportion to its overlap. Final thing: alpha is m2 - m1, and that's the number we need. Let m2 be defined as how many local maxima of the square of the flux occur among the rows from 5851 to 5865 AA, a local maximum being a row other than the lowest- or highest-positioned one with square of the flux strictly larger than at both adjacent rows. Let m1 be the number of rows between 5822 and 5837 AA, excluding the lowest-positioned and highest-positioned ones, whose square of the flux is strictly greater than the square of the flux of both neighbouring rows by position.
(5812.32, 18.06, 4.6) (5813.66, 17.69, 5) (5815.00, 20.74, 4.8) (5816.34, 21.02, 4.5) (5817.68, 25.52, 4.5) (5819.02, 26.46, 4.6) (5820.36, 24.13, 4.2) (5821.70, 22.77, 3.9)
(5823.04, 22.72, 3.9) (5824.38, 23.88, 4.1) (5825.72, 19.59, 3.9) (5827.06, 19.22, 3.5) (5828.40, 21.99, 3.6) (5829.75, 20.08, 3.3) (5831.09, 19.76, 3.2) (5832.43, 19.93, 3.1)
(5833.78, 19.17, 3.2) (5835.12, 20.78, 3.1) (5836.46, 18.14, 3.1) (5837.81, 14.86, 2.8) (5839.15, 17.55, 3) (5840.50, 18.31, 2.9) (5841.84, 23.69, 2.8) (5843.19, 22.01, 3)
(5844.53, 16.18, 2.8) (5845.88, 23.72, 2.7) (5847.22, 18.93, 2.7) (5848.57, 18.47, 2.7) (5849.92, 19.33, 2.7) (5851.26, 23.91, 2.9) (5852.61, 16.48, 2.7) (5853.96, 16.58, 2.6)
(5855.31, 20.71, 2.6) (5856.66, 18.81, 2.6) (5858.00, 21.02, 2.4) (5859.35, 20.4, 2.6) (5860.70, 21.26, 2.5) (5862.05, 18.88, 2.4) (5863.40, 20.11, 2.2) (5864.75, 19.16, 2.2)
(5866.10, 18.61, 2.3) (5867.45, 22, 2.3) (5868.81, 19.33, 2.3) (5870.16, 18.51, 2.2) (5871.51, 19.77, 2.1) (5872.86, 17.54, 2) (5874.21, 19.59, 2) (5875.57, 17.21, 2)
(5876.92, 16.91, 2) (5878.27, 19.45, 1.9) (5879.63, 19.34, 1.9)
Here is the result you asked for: 0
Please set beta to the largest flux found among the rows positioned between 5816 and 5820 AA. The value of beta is 26.46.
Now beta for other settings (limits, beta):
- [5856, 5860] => 21.02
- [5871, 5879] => 19.77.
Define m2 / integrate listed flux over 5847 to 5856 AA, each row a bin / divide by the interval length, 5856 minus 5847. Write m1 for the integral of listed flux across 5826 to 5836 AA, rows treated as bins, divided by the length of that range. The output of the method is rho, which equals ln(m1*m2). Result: 5.95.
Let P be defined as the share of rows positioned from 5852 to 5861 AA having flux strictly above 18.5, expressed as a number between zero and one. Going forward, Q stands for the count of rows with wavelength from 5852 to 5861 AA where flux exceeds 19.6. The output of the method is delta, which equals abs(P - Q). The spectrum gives 3.3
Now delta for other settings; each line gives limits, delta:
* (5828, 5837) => 4.1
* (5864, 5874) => 1.1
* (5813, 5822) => 5.1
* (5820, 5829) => 4.0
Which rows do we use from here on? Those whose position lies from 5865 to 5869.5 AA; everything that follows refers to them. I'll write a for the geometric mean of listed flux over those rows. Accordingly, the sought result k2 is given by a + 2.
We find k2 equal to 22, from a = 19.9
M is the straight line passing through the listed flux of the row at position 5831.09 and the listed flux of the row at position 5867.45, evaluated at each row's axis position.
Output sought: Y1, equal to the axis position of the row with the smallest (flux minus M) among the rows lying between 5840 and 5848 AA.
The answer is 5844.53 AA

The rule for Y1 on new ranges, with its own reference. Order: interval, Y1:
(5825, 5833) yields 5827.06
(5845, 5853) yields 5852.61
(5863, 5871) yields 5870.16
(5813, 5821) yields 5813.66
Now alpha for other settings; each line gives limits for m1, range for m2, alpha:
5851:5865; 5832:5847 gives -2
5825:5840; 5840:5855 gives 0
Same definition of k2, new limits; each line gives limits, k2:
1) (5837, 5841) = 19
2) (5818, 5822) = 26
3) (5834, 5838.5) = 20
